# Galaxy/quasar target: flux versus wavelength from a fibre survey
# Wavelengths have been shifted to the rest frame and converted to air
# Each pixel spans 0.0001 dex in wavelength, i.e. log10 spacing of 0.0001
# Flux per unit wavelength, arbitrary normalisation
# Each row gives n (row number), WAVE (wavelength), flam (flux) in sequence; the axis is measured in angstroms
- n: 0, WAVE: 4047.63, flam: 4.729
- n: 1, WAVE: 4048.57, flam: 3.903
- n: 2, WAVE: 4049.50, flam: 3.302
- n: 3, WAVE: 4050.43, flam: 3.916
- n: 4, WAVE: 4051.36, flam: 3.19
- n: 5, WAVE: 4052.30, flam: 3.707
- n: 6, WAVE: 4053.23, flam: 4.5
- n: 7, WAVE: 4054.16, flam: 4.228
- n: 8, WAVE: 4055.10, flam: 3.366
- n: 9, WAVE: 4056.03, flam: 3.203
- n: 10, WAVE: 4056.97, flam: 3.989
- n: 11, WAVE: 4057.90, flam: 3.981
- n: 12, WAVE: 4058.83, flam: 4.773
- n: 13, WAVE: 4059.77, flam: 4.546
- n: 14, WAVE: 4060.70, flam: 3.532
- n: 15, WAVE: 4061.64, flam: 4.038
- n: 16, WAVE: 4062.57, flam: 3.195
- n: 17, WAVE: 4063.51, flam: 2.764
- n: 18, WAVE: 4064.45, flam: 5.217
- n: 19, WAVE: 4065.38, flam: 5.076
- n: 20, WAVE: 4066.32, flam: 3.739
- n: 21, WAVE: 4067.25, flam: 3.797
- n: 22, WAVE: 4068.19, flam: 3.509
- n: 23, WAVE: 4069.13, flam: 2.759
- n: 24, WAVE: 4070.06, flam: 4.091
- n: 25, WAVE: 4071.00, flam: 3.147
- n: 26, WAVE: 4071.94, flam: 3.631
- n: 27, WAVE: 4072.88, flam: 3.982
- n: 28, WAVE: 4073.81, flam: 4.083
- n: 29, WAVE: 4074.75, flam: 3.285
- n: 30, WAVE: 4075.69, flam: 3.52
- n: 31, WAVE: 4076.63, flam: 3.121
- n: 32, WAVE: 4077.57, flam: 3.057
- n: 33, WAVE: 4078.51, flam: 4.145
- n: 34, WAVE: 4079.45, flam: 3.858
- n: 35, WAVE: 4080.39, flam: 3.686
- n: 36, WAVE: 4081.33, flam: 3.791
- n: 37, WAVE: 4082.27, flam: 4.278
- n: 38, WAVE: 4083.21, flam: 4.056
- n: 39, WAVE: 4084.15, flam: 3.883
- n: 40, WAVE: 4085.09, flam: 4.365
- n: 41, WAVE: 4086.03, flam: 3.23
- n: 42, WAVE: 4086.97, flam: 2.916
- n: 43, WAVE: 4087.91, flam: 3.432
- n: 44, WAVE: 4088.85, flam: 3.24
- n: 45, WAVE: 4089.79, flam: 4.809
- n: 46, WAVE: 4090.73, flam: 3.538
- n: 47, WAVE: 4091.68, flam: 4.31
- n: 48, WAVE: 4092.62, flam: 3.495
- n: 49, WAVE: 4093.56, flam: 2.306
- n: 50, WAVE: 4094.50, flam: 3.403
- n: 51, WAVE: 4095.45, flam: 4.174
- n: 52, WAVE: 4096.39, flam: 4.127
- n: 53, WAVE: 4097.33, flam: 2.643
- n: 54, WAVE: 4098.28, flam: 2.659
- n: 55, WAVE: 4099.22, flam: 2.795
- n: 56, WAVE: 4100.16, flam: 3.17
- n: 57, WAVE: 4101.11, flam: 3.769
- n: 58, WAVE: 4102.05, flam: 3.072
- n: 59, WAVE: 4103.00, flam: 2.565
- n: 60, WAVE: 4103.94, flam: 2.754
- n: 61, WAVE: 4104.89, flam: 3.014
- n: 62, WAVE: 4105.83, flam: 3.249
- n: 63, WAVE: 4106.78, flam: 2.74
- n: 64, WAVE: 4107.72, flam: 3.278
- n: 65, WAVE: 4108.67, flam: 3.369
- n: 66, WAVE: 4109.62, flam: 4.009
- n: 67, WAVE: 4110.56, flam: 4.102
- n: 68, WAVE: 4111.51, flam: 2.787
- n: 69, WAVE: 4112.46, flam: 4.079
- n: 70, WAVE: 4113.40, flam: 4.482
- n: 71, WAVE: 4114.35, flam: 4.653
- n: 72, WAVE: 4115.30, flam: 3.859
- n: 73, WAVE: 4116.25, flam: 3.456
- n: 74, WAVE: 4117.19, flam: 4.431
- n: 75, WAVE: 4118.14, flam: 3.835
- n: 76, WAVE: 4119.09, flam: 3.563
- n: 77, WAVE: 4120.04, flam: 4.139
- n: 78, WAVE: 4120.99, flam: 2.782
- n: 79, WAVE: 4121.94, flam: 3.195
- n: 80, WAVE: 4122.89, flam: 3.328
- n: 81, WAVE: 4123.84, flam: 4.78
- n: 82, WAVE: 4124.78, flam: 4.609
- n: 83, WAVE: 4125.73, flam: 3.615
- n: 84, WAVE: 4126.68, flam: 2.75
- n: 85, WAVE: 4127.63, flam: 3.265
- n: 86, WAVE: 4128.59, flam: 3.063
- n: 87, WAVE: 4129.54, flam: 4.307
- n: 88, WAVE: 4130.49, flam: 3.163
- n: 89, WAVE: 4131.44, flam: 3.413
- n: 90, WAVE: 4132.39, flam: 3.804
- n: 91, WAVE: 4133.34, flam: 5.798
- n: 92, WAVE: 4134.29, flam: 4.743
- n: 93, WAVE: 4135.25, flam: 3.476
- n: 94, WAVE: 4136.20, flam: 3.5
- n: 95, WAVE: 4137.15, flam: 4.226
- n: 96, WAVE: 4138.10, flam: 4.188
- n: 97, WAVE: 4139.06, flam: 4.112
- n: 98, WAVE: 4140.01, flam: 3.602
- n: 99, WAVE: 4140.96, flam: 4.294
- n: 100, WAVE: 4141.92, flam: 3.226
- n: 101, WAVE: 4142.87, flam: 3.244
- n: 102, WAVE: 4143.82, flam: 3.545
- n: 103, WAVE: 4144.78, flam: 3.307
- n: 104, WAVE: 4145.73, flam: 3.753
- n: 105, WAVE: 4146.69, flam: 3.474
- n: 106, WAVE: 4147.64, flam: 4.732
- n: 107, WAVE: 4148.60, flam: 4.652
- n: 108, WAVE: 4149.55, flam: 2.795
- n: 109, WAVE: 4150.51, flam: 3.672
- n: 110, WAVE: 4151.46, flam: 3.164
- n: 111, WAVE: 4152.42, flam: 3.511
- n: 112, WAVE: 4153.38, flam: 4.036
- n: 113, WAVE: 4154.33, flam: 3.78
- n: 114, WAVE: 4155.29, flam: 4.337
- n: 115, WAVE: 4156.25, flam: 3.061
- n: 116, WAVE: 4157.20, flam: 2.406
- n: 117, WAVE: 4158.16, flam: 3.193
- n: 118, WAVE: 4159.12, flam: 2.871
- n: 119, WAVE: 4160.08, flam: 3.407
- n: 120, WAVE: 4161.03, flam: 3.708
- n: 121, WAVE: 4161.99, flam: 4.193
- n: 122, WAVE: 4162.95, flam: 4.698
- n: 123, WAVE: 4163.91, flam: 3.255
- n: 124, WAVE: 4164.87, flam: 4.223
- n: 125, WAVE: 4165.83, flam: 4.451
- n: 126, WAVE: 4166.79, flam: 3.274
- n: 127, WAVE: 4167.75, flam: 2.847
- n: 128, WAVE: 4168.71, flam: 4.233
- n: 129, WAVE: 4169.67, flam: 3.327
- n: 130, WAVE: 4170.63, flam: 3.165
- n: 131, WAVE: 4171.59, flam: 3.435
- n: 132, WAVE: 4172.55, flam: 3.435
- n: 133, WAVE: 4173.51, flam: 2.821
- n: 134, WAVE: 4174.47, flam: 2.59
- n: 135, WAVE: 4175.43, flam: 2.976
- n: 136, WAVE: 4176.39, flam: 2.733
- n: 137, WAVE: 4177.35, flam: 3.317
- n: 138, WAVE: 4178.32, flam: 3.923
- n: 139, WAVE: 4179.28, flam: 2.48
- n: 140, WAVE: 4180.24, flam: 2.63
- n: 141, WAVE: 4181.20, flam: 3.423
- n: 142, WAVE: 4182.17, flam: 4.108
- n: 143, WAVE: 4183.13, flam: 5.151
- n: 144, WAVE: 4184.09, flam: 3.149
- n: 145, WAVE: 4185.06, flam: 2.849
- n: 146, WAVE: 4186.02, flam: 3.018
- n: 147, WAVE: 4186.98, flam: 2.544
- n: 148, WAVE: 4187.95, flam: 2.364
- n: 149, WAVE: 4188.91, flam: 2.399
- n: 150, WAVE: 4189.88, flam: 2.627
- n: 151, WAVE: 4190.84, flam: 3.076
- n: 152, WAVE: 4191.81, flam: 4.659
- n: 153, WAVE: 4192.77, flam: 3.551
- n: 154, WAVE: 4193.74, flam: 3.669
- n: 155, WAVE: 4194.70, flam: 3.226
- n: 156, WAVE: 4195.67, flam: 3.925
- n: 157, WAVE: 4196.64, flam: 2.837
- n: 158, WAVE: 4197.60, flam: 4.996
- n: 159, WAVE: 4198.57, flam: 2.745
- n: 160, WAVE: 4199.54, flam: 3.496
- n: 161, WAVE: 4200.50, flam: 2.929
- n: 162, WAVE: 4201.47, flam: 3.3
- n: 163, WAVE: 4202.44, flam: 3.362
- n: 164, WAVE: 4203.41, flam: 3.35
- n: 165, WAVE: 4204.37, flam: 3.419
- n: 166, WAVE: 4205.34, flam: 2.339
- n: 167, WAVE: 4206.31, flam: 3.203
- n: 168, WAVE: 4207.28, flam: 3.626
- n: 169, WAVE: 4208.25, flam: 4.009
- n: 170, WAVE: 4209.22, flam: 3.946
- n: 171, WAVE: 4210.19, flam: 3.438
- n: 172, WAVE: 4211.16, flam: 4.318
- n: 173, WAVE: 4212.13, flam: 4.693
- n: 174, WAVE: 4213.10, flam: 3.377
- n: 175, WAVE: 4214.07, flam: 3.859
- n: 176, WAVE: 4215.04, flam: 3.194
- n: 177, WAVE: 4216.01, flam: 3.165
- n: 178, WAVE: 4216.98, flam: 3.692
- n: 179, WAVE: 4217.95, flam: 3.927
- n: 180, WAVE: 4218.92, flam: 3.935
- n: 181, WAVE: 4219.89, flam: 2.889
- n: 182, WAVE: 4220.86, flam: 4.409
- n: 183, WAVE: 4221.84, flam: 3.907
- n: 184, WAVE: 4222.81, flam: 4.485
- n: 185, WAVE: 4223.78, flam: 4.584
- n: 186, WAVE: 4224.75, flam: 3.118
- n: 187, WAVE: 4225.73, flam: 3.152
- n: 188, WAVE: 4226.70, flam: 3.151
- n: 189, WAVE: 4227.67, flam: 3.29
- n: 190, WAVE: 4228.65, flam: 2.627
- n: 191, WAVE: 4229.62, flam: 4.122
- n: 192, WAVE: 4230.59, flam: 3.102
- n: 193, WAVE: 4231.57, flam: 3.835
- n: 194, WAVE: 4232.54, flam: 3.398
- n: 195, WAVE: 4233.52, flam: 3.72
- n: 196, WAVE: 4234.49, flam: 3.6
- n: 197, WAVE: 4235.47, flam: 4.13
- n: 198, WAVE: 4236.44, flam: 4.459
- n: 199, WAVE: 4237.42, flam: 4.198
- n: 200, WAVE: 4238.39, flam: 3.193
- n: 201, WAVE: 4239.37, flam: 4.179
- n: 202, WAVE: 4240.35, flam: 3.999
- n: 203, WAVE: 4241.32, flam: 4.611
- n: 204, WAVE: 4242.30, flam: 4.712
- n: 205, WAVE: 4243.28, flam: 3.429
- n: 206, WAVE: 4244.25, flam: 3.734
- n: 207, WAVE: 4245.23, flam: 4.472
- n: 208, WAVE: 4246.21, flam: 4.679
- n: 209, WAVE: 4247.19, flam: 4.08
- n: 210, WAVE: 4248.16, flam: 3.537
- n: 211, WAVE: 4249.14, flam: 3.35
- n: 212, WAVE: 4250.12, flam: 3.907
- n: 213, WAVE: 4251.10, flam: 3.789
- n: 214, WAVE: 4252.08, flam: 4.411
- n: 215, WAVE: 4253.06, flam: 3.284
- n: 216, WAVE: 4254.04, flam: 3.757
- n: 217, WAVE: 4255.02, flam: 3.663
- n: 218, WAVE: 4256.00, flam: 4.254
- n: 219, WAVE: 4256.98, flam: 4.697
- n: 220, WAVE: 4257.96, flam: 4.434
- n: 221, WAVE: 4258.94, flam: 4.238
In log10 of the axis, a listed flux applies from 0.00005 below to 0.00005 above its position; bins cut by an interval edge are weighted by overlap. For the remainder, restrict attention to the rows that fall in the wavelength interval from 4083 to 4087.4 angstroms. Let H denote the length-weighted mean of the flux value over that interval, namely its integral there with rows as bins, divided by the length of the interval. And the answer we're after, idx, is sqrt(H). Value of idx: 1.92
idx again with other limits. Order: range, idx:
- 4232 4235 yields 1.89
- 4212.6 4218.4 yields 1.88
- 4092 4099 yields 1.81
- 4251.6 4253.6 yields 1.96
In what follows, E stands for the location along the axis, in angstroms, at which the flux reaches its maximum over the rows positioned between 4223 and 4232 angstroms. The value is 4223.78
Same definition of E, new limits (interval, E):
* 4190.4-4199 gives 4197.60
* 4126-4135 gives 4133.34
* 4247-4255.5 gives 4252.08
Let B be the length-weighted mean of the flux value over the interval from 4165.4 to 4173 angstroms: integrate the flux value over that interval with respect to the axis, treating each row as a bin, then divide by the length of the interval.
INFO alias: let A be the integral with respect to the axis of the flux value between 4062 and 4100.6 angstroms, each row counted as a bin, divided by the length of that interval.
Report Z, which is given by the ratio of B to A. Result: 0.97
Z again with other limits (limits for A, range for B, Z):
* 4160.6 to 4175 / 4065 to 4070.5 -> 1.07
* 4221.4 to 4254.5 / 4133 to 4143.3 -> 1.05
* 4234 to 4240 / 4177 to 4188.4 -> 0.82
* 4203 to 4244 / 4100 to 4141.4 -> 1.00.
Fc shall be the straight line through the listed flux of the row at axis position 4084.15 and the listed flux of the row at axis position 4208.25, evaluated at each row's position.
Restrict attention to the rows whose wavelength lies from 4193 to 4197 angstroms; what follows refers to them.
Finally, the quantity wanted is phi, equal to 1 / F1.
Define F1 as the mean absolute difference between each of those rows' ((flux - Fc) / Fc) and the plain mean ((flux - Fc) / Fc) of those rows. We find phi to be 10.4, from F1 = 0.096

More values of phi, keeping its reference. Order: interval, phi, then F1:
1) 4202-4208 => 13.5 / 0.074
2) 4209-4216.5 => 8.8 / 0.114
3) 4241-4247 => 8.8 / 0.114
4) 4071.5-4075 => 13.5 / 0.074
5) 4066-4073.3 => 11.6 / 0.086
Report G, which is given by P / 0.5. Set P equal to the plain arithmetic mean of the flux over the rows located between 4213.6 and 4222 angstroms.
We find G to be 7.3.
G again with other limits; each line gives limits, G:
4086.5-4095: 7.0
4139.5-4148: 7.4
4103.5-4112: 6.5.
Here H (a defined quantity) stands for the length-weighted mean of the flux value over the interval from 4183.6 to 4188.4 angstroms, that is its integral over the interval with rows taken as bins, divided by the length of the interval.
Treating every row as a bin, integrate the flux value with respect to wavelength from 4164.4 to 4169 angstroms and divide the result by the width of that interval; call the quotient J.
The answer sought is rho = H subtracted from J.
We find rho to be 1.0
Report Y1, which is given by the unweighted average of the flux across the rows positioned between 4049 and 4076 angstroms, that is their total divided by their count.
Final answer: 3.80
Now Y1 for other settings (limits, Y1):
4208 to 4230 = 3.71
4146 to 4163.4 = 3.65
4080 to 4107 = 3.43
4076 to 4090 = 3.72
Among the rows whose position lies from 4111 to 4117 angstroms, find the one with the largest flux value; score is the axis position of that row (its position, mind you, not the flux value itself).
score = 4114.35 angstroms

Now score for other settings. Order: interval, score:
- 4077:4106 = 4089.79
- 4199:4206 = 4199.54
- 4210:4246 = 4242.30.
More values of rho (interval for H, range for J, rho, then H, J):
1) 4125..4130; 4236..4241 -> 0.6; 3.45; 4.02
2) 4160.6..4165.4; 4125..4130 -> -0.6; 4.02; 3.45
